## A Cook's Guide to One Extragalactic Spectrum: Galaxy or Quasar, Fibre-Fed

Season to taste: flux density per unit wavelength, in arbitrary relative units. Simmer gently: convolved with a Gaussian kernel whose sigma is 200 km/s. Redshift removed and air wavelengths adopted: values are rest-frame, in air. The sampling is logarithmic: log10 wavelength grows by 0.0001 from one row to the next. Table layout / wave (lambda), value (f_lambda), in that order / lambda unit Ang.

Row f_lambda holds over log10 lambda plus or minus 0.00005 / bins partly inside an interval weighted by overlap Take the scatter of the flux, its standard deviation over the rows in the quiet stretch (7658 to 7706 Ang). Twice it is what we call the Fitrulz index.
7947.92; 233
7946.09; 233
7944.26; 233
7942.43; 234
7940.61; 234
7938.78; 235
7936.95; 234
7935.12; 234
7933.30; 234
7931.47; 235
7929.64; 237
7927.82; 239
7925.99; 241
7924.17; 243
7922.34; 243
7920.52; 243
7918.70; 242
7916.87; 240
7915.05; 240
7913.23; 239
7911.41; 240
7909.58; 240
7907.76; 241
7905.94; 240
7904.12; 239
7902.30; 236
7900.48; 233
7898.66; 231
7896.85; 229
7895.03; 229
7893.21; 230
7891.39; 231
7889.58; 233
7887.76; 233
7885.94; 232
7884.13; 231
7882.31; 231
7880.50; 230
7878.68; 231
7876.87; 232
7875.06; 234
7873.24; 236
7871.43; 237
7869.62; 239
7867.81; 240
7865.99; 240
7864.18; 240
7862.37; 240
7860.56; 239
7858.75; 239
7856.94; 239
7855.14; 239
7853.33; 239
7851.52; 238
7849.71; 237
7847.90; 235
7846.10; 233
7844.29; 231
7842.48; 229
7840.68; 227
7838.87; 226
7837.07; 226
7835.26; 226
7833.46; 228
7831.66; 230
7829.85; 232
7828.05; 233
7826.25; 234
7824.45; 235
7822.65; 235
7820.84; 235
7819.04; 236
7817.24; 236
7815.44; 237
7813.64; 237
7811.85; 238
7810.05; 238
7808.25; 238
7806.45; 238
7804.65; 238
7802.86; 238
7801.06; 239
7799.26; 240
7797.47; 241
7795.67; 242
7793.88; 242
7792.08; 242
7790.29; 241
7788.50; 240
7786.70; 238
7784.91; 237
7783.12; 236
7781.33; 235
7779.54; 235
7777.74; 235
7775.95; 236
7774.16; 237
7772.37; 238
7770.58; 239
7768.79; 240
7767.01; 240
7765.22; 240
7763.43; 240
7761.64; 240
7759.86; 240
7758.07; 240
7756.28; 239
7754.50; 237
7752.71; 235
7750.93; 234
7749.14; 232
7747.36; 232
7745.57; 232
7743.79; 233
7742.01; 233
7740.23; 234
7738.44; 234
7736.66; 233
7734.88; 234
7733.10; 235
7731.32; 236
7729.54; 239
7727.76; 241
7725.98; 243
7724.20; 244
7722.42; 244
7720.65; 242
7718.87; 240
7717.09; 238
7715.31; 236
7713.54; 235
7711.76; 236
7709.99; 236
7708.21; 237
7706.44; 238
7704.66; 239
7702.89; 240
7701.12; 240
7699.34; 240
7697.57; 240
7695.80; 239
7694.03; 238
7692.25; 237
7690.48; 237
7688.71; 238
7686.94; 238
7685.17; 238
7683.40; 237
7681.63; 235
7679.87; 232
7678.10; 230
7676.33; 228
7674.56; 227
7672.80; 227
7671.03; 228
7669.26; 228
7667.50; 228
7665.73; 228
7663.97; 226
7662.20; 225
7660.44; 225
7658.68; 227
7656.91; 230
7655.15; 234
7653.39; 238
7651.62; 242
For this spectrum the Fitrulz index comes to 11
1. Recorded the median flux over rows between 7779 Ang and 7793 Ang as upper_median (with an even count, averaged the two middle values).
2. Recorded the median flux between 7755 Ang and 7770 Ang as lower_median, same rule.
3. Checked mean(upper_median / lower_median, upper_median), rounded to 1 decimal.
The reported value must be 119.2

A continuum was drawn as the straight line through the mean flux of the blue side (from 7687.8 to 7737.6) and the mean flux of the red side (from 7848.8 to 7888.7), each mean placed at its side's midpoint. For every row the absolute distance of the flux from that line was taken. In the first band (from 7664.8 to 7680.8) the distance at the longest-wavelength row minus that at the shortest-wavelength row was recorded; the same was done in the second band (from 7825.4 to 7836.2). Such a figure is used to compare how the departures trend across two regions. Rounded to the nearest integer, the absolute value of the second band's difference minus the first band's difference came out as 12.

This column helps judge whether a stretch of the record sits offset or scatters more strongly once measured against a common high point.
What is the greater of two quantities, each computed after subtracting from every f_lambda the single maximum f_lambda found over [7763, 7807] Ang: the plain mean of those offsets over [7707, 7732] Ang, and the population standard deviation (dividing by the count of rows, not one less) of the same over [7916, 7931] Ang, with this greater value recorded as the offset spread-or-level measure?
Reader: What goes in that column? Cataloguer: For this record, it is 2.1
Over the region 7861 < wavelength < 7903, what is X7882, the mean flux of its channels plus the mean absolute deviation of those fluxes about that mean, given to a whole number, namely 237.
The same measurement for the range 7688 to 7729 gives 241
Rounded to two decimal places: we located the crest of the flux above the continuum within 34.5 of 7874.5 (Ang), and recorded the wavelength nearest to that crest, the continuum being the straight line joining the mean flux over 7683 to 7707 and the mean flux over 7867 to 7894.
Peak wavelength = 7907.76 Ang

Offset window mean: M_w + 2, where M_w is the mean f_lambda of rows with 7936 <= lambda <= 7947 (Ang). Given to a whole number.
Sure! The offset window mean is 236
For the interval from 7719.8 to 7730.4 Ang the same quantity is 244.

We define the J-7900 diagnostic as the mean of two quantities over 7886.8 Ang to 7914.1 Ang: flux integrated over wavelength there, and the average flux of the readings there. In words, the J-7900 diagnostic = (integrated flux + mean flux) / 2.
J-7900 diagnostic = 3323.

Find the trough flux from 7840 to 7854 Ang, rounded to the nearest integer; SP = 227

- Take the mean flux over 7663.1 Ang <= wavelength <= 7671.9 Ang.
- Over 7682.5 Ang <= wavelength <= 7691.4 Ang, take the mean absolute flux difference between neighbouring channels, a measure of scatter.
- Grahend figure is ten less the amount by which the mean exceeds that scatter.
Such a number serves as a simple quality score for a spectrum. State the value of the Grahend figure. -217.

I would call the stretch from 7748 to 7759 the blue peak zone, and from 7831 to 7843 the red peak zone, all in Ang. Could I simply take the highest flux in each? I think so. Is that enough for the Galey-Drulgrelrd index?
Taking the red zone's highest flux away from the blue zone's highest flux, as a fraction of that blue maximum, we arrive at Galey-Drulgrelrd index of 0.042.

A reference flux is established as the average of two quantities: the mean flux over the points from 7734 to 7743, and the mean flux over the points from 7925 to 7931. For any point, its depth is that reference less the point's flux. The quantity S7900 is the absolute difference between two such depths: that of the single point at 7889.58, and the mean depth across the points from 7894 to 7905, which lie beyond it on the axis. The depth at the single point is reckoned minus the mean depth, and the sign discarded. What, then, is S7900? 0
